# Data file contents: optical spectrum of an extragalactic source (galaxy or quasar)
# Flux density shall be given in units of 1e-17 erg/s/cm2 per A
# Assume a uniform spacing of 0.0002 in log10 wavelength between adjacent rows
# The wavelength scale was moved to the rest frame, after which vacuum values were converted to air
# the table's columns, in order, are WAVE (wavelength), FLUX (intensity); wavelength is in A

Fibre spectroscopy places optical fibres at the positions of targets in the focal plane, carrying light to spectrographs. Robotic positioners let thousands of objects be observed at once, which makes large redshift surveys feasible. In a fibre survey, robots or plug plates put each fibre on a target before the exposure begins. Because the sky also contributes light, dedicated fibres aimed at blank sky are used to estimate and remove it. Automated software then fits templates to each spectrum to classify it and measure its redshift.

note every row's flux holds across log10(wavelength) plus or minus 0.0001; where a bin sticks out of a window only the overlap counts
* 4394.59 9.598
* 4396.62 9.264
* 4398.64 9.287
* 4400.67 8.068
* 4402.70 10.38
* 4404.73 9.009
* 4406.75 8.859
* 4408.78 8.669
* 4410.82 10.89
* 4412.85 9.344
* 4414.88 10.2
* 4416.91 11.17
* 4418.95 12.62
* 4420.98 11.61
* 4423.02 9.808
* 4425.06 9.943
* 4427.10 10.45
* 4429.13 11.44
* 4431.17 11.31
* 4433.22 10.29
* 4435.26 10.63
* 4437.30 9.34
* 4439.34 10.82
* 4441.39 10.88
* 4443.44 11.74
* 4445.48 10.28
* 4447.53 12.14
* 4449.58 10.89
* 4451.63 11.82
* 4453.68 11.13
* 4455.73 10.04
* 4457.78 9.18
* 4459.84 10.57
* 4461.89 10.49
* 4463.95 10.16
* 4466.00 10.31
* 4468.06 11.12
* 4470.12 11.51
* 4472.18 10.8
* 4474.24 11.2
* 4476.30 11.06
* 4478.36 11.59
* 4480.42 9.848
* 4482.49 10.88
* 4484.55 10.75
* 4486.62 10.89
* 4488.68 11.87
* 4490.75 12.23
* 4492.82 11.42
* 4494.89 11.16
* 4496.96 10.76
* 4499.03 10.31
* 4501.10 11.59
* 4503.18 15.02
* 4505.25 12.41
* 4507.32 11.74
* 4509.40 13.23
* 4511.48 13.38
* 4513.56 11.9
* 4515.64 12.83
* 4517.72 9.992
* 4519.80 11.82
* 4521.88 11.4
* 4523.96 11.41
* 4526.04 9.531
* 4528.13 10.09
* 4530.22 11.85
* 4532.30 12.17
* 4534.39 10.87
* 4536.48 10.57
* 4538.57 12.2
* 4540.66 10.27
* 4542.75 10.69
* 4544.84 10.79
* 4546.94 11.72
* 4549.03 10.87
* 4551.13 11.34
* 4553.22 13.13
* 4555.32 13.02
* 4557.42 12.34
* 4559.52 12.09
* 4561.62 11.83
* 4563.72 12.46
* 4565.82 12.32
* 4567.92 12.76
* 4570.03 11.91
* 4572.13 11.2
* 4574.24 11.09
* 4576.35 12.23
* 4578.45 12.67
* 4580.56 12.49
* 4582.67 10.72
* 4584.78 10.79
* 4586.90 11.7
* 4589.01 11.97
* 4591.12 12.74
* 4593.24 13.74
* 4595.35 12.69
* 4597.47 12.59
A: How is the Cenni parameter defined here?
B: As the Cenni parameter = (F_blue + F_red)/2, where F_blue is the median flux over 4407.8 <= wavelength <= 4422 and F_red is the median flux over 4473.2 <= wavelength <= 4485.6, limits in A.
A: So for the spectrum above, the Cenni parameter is 10.9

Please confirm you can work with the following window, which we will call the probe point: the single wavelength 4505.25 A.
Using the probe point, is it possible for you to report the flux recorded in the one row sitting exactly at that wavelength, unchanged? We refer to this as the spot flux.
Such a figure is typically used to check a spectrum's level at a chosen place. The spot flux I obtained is 12.41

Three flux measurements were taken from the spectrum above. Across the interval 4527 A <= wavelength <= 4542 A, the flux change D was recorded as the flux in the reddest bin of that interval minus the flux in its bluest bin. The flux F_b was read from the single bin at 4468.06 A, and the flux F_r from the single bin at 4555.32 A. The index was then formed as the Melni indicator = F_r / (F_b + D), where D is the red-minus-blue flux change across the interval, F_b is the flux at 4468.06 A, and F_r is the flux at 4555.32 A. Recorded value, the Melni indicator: 1.15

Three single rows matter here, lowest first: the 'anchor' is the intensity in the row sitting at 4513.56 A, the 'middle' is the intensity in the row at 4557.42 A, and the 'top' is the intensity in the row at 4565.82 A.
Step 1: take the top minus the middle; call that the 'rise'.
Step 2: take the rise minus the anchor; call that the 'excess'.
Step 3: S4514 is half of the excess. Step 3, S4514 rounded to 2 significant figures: -6.0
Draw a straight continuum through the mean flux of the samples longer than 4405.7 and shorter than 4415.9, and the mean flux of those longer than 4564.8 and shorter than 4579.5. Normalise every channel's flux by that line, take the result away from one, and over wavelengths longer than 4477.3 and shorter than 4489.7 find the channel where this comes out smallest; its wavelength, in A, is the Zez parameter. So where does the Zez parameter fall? 4488.68 A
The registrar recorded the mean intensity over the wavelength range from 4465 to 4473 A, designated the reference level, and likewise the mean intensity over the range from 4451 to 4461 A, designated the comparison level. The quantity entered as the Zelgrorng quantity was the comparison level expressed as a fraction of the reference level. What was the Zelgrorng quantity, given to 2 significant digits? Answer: 0.96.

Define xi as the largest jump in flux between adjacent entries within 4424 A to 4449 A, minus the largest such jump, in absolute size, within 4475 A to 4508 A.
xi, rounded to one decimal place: -1.6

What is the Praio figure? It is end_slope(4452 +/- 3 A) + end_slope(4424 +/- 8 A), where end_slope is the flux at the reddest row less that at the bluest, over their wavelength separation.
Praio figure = 0.07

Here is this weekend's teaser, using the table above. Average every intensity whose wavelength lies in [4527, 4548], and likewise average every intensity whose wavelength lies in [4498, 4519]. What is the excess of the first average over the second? -1.1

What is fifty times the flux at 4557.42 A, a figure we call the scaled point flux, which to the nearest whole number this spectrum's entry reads 617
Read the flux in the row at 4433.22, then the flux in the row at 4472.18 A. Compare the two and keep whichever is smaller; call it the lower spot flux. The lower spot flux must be 10.3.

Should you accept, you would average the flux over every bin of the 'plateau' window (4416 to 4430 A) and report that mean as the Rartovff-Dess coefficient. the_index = 11.0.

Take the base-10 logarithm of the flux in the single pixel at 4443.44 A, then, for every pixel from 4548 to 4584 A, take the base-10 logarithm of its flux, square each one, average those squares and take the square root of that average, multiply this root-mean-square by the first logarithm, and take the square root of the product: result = 1.07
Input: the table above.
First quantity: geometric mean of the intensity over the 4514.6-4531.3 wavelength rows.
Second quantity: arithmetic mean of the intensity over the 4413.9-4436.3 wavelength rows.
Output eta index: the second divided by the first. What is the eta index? 0.98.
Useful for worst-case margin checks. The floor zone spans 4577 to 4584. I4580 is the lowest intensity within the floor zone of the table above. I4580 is 10.72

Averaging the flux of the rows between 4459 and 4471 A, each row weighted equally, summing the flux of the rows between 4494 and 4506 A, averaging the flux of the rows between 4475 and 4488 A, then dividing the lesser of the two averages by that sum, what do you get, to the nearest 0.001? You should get 0.150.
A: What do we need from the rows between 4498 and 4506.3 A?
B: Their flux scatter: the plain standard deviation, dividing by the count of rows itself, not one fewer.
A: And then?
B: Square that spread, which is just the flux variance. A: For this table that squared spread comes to 2.97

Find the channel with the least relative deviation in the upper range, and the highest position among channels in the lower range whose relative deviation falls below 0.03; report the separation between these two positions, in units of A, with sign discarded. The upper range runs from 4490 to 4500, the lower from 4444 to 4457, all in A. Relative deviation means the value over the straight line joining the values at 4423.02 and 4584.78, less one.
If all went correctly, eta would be 43.3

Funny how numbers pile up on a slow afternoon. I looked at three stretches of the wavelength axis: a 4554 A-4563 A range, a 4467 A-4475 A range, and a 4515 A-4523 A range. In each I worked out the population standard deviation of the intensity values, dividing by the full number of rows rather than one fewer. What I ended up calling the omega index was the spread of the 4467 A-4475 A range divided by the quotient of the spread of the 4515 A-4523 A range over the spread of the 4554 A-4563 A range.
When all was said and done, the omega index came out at 0.1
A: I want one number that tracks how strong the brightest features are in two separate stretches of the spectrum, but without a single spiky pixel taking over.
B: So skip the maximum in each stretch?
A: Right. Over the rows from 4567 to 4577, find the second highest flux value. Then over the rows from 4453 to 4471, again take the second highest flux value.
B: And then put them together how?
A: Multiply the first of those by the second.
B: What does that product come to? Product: 136.1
